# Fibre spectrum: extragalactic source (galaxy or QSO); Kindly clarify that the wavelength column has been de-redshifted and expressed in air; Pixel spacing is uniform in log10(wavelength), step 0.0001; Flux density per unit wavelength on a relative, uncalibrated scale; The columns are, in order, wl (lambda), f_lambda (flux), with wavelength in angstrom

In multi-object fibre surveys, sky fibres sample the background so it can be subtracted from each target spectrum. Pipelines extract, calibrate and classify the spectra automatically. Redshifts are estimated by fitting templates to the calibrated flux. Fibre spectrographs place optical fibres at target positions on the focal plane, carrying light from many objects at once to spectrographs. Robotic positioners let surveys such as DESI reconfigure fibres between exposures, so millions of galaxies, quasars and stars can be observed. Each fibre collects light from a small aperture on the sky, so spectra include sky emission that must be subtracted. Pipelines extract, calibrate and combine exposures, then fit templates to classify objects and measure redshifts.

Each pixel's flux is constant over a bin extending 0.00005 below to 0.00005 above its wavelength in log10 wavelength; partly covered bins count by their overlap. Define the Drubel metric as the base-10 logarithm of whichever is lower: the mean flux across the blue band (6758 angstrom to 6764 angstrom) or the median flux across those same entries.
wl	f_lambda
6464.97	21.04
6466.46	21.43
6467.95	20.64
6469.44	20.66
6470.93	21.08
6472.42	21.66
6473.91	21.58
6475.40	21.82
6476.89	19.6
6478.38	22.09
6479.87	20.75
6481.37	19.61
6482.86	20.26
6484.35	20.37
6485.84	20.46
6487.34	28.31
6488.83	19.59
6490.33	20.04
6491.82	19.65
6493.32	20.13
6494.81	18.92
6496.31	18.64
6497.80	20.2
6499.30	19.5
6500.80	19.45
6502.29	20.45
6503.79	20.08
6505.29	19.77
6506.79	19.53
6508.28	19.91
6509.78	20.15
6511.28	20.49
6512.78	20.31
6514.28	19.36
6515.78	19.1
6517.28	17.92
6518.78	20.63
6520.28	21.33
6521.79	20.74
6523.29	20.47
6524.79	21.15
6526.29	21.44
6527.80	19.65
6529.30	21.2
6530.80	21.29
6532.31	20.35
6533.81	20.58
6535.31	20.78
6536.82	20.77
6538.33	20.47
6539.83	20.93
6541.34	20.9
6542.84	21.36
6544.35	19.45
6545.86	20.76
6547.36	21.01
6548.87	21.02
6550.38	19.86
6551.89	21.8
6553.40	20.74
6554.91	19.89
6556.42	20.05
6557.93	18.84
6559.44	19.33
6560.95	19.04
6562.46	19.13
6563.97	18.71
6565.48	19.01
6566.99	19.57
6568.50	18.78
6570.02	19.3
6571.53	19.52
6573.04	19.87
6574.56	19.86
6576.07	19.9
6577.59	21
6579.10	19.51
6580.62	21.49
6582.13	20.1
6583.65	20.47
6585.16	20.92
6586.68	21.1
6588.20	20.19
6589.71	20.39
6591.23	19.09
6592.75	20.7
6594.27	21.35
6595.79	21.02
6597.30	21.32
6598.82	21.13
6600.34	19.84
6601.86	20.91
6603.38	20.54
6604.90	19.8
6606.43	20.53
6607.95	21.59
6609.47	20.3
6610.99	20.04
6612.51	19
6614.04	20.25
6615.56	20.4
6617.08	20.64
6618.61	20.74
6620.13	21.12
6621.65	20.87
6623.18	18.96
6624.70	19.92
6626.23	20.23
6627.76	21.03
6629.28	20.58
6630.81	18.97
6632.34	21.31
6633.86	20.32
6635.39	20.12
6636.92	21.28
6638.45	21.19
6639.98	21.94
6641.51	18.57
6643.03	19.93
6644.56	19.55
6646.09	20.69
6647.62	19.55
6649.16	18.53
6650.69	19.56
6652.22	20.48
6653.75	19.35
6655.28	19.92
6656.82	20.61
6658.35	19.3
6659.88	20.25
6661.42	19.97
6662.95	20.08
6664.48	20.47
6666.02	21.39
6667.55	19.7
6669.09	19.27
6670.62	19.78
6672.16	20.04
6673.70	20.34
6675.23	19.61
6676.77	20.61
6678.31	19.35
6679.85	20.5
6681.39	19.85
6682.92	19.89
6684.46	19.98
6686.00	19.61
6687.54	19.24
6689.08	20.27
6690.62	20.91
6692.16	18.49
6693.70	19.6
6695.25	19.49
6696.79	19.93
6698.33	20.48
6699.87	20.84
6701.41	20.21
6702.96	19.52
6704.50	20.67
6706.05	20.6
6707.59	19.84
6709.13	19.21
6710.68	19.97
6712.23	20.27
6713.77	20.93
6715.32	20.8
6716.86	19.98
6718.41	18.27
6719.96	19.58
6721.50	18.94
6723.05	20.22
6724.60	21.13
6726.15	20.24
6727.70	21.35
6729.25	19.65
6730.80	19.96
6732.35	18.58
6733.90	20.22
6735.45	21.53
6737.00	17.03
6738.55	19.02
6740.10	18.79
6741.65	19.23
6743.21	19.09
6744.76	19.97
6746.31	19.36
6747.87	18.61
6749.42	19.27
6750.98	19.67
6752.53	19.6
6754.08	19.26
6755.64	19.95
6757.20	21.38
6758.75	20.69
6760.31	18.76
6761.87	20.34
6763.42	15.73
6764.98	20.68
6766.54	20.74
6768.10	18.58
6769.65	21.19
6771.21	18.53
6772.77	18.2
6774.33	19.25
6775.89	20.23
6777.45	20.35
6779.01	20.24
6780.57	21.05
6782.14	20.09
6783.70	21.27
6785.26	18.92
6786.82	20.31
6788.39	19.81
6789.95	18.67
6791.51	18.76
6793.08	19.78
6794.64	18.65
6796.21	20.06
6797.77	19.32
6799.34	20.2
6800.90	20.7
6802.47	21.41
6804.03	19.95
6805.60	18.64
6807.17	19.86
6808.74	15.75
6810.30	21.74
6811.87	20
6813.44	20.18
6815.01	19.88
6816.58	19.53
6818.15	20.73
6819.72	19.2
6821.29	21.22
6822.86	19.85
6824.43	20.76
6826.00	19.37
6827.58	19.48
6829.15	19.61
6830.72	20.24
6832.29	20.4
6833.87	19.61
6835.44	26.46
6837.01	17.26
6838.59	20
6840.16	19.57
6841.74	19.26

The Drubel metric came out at 1.28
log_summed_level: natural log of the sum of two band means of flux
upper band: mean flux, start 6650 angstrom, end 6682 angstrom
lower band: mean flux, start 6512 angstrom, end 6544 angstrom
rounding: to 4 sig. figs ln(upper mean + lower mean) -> 3.702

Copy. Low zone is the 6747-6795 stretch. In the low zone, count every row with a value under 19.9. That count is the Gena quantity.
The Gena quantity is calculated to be 17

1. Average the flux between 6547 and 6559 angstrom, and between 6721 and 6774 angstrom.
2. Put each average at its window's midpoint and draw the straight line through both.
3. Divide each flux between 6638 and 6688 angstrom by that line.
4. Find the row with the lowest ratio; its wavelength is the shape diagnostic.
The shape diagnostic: 6649.16 angstrom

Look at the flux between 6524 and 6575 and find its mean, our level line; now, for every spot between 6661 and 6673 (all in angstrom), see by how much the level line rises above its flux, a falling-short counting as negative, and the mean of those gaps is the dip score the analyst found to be 0.10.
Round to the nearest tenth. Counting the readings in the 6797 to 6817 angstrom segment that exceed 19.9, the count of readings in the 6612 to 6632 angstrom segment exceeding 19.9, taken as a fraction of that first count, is 1.4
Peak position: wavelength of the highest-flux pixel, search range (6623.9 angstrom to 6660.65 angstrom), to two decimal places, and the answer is 6639.98 angstrom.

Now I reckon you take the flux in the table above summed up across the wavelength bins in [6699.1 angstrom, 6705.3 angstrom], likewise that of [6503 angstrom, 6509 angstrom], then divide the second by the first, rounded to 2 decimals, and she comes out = 0.95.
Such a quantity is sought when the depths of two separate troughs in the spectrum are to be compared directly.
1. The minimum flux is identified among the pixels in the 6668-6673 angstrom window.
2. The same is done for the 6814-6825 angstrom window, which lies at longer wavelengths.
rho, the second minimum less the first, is -0.1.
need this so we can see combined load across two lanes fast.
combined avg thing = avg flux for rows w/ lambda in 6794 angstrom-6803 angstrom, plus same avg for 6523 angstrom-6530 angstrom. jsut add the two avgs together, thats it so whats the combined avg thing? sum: 40.84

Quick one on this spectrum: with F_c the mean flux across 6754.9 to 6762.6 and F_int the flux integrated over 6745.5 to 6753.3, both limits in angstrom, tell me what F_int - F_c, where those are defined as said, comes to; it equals 130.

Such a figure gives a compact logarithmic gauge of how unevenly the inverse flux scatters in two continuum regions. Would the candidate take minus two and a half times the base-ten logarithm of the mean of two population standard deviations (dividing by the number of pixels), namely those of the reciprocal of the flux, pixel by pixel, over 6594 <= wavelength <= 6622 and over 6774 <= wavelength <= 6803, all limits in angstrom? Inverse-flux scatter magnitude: 6.87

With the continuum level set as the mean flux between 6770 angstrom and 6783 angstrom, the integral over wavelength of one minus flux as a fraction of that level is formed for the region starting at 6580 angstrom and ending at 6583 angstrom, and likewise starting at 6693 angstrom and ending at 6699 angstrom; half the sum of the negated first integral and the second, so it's 0.06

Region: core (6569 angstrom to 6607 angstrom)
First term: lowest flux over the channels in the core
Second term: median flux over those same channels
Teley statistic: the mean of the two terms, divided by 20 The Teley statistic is 0.989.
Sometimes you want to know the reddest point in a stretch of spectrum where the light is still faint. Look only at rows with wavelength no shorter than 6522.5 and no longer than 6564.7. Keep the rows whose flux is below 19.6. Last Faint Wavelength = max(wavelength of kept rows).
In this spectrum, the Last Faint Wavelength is 6563.97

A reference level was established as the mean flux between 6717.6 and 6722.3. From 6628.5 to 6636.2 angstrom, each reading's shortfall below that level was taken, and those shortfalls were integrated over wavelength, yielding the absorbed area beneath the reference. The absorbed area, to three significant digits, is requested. -10.2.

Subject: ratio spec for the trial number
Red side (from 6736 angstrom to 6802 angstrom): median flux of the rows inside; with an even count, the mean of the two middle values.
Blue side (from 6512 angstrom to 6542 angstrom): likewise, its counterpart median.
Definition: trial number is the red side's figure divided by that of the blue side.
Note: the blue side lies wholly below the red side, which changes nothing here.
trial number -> 0.95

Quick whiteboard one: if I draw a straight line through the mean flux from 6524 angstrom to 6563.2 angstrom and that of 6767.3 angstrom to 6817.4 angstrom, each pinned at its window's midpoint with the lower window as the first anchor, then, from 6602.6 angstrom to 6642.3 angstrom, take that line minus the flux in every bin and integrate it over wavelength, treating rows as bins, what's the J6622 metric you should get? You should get -6.8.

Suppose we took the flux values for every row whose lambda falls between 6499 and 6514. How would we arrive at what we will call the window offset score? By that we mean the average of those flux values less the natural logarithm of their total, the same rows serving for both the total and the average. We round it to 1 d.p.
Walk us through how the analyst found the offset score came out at 14.7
